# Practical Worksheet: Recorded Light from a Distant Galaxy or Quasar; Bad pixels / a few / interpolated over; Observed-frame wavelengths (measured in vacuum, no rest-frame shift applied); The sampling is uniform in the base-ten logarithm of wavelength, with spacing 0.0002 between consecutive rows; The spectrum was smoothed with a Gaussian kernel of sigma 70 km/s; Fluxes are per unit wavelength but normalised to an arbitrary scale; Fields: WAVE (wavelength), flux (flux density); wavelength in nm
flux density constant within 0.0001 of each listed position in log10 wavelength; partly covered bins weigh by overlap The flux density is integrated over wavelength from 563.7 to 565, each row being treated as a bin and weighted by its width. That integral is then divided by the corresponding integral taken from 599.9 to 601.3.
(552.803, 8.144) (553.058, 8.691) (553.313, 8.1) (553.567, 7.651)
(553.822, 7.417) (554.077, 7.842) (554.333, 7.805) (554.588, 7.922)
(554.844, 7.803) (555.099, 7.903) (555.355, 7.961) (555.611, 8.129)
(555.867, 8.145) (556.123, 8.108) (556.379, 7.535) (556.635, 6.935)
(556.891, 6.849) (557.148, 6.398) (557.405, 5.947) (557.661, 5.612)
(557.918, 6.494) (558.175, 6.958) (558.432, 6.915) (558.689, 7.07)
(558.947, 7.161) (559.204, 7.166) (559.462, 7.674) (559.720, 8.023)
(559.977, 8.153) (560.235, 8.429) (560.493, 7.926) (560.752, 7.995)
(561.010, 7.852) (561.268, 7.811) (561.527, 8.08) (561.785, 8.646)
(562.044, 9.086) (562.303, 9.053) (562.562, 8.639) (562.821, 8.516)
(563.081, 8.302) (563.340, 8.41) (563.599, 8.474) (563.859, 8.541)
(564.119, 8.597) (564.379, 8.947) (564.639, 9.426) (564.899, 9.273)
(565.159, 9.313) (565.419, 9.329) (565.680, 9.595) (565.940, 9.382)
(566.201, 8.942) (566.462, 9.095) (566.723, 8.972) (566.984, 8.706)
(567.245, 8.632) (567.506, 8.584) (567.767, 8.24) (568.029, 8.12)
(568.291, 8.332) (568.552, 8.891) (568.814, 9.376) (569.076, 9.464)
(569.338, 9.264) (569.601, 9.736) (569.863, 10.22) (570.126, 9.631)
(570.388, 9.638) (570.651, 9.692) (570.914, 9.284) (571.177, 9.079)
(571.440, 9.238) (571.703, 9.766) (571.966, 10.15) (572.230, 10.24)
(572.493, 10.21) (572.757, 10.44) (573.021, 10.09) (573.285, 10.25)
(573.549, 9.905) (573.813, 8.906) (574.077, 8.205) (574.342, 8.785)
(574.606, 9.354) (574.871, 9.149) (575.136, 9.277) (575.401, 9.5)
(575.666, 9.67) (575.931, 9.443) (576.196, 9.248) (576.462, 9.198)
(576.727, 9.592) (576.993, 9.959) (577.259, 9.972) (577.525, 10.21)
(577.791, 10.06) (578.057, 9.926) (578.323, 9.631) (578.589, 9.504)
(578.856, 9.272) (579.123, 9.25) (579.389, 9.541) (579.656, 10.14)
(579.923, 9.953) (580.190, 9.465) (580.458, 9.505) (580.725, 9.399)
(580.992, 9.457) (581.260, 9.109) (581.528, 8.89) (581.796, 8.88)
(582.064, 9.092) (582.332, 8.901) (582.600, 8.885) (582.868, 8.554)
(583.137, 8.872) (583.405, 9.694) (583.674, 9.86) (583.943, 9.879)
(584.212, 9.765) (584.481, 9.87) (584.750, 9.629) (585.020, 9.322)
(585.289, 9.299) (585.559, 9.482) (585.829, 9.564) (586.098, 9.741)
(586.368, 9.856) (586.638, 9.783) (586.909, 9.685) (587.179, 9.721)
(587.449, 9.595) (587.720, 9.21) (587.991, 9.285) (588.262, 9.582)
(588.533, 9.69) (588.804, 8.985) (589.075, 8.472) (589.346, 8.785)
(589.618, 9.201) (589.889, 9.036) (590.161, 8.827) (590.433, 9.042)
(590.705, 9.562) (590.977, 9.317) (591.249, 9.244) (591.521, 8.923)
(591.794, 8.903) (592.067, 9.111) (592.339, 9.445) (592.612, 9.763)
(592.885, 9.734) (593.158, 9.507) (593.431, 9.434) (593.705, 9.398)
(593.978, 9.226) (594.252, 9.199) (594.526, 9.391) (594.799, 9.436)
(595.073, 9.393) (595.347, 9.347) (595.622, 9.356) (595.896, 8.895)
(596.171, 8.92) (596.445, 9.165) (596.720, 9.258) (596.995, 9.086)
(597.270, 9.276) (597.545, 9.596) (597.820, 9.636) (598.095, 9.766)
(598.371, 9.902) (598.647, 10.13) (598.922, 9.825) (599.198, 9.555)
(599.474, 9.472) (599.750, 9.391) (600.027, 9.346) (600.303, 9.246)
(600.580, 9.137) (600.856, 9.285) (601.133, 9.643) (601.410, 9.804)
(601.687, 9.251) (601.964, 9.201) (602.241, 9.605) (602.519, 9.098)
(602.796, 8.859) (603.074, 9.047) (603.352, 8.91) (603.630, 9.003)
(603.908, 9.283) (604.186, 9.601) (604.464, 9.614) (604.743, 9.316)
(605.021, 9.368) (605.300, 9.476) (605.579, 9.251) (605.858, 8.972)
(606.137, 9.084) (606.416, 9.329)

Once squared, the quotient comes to 0.8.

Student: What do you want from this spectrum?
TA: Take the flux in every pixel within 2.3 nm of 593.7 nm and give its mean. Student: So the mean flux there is 9.32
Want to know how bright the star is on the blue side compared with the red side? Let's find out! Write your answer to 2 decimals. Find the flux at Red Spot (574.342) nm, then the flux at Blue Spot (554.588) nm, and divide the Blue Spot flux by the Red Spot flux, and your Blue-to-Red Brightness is 0.90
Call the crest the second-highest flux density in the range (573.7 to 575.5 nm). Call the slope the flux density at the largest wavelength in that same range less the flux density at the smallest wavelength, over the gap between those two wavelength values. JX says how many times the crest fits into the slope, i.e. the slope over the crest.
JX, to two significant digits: 0.040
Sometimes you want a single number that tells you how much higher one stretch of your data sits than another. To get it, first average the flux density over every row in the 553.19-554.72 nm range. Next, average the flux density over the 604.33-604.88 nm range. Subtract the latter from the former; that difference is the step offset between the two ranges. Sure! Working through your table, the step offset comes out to -1.7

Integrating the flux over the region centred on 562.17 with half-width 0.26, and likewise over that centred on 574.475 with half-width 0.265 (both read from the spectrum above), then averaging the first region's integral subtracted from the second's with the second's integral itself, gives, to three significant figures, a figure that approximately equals 2.45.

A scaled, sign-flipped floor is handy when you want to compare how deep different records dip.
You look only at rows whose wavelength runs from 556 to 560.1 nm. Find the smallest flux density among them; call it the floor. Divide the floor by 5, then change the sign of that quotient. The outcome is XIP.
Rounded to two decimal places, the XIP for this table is -1.12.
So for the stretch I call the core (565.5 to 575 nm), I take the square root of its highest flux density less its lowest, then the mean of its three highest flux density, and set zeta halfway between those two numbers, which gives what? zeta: 5.92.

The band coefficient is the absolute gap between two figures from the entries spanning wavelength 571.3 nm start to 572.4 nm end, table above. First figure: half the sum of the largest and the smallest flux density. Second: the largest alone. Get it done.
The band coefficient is 0.50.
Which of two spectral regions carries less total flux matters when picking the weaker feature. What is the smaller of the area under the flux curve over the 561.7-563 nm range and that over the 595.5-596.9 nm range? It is 11.4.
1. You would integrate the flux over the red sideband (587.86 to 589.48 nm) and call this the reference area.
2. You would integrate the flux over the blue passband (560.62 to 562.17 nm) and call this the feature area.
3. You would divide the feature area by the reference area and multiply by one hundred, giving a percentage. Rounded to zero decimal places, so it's 86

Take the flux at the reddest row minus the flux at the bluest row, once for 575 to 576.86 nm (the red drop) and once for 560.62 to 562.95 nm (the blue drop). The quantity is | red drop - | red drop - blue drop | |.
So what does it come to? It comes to 0.1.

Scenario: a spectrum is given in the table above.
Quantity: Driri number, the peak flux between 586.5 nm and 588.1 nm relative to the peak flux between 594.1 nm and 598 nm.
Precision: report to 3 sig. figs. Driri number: 1.02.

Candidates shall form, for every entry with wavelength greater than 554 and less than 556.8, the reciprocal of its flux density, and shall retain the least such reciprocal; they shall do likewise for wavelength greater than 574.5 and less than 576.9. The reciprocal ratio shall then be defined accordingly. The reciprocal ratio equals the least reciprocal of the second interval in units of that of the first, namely 0.84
